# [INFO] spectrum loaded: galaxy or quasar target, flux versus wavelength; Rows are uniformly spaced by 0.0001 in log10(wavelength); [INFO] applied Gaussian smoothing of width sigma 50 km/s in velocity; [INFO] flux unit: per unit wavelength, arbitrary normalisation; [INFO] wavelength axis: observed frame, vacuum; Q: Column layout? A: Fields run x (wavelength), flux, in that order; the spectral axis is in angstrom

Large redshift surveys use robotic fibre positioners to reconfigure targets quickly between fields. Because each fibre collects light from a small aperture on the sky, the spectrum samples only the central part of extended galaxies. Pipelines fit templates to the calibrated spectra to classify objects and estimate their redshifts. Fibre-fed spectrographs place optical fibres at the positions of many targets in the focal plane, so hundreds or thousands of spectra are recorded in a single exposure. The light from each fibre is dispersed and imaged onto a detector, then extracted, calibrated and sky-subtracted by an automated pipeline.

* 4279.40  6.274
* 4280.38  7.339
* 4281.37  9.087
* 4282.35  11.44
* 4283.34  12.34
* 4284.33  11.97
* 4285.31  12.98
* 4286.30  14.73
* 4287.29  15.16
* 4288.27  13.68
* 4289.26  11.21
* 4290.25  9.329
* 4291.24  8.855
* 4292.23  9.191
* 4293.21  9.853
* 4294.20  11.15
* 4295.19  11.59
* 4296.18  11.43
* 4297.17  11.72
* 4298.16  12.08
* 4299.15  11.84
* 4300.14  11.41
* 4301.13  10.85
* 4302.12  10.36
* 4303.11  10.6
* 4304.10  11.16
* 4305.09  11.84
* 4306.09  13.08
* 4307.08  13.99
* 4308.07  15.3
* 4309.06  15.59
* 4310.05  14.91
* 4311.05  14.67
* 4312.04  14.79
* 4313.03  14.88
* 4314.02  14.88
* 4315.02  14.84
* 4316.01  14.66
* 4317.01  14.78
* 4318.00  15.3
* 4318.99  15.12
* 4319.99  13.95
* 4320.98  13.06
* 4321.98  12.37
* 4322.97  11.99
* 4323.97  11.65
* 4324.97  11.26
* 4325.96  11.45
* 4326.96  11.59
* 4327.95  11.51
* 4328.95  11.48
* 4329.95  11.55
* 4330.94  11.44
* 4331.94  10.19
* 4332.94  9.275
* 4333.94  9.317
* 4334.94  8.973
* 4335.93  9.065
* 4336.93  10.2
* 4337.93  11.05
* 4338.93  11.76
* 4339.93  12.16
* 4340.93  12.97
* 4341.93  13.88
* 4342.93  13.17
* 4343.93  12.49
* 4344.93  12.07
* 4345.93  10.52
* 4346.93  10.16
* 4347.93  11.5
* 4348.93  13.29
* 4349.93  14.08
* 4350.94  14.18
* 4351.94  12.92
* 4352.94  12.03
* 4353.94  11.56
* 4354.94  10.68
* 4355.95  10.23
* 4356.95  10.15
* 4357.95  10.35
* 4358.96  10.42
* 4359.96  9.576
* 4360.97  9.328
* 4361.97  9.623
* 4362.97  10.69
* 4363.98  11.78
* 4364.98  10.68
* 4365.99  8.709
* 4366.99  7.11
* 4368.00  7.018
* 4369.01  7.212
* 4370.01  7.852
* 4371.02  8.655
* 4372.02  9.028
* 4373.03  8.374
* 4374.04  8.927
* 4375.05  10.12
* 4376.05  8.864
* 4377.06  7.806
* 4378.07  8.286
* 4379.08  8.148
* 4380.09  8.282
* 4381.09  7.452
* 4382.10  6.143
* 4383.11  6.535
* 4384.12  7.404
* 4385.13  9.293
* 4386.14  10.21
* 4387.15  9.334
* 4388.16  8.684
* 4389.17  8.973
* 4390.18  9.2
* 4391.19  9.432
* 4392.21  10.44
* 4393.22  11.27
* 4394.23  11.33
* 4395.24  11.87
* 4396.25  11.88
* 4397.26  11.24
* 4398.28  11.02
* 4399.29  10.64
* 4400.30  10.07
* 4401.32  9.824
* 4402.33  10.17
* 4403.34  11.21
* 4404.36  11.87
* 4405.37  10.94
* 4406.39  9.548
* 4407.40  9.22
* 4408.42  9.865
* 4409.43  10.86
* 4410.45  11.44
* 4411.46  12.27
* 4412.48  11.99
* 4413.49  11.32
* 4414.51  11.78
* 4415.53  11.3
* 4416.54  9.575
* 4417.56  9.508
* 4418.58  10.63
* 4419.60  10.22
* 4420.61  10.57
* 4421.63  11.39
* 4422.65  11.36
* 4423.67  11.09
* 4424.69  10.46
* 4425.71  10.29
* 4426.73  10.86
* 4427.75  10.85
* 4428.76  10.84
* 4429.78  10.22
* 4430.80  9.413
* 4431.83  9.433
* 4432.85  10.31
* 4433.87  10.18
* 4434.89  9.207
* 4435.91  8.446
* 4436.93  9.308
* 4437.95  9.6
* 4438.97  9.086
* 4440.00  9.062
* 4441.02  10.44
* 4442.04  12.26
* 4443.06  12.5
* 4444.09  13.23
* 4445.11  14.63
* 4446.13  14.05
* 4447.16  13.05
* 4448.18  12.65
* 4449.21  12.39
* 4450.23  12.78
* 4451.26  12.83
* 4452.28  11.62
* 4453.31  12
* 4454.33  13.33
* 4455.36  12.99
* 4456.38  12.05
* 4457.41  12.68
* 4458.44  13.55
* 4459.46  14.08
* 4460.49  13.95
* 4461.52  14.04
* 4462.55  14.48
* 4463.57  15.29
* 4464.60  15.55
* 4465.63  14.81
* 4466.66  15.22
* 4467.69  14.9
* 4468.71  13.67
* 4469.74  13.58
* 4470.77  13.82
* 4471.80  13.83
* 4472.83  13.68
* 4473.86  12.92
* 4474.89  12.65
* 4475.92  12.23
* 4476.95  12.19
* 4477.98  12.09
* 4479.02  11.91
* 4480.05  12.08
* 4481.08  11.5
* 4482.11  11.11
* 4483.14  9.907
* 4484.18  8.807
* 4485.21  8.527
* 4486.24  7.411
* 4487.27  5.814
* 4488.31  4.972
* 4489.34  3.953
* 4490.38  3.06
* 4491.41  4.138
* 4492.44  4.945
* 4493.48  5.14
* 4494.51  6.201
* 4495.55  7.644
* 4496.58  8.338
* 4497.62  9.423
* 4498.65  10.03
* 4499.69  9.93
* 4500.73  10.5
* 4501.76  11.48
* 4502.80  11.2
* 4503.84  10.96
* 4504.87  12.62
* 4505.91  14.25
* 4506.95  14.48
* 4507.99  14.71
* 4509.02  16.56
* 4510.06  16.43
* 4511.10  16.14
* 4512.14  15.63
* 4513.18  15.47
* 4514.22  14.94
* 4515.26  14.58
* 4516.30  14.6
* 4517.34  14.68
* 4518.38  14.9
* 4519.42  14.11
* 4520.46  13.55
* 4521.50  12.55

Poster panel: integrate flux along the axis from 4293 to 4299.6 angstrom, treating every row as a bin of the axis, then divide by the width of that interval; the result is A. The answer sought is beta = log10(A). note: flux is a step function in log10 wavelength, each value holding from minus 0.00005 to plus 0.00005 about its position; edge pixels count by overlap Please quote 1.06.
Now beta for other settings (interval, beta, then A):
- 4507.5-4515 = 1.19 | 15.7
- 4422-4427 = 1.03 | 10.8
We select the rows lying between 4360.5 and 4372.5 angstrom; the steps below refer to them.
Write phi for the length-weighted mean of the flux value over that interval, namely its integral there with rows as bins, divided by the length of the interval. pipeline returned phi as 9.0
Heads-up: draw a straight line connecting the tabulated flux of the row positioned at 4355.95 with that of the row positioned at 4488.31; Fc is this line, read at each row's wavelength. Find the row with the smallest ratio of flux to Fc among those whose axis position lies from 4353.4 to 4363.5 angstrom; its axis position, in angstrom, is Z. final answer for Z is 4360.97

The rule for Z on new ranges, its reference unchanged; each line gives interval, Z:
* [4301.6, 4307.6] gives 4302.12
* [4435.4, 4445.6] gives 4435.91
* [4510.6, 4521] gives 4520.46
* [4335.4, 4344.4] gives 4335.93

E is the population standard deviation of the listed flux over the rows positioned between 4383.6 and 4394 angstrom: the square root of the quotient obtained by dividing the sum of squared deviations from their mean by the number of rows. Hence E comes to 1.00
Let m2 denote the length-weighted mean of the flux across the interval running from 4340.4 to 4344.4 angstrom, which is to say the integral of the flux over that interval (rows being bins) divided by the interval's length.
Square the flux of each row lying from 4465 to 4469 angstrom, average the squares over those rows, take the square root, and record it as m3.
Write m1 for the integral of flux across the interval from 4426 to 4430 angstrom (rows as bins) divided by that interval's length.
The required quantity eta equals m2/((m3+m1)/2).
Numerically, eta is 1.03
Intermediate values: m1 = 10.7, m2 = 13.1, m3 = 15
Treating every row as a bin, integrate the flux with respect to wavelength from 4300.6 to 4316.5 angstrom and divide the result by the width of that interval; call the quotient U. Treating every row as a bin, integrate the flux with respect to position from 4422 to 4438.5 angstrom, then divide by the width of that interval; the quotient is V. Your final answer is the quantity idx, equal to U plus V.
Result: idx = 23.6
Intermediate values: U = 13.5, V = 10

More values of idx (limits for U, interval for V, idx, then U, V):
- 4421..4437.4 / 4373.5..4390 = 18.7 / 10.2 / 8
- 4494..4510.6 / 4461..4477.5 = 25.5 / 11.6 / 14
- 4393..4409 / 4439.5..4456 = 23.2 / 10.7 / 12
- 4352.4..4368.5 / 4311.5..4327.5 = 23.5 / 10.0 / 14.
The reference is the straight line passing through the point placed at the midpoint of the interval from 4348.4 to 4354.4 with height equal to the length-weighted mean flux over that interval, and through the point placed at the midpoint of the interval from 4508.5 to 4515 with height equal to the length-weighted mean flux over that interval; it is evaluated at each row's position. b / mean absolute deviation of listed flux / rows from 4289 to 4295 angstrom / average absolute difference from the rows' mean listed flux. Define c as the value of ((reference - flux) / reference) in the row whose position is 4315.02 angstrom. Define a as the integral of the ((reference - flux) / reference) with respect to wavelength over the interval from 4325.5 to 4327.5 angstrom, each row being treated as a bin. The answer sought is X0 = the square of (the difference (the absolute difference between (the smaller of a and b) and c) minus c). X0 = 0.3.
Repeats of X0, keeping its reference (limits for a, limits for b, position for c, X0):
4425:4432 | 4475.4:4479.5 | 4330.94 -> 0.0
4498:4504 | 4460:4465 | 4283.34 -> 0.5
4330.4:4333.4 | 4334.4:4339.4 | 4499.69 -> 0.0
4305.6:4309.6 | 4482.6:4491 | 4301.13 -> 0.5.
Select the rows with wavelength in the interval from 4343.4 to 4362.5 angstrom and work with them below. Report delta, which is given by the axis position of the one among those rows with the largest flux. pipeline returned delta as 4350.94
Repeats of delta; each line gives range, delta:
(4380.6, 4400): 4396.25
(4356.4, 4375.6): 4363.98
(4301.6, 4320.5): 4309.06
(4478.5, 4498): 4480.05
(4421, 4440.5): 4421.63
